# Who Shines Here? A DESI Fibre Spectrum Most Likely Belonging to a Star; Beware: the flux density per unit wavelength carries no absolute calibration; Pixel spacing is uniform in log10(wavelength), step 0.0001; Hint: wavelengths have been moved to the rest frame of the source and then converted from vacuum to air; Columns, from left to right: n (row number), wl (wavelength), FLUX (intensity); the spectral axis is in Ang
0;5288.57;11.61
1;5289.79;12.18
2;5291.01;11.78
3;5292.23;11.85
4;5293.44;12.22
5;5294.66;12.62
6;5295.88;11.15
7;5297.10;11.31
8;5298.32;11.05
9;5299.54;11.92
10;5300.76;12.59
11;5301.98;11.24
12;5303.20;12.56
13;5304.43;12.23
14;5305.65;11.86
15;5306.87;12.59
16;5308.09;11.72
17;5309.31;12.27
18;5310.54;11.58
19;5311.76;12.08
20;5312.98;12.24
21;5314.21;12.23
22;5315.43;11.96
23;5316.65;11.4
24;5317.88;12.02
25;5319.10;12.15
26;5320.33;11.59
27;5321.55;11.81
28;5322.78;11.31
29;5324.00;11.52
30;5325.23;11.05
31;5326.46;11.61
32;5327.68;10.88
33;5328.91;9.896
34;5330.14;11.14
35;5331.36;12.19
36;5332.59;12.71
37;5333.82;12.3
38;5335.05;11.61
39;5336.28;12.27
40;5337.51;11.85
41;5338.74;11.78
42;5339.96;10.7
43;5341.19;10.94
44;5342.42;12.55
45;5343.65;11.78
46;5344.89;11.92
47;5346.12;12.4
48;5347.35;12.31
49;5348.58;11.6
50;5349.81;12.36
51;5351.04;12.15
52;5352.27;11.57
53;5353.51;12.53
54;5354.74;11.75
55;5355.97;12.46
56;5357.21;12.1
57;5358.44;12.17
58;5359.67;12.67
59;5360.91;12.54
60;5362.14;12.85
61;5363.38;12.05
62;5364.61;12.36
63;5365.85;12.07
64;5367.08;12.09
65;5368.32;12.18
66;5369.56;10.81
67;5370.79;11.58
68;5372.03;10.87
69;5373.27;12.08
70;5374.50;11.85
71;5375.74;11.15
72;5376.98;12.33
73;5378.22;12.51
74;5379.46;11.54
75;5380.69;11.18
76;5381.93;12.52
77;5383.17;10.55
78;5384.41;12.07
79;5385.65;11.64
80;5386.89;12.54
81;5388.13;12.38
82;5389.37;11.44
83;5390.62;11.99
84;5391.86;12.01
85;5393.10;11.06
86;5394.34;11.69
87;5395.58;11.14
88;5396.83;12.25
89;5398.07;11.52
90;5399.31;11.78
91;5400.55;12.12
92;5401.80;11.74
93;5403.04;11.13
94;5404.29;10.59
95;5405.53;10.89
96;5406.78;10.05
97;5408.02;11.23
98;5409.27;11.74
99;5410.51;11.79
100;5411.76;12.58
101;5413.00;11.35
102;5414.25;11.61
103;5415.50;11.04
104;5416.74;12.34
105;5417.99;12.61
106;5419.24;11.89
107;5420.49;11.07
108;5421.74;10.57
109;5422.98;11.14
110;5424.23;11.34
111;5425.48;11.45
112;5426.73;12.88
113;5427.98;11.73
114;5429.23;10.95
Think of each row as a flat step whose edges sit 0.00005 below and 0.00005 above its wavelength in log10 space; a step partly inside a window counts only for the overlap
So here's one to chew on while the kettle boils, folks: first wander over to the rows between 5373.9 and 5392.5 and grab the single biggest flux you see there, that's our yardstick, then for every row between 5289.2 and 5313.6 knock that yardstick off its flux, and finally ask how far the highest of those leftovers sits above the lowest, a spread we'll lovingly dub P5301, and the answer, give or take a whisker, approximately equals 1.6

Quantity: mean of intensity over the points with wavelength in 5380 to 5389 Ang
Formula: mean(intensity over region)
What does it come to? 11.8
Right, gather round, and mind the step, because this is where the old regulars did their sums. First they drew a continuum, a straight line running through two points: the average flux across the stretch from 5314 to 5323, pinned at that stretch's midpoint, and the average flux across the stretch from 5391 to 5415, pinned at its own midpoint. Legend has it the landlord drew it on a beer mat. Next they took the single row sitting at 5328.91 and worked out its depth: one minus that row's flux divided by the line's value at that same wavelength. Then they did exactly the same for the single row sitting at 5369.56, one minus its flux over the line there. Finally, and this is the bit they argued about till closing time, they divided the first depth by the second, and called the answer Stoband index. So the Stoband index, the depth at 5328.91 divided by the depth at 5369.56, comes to 2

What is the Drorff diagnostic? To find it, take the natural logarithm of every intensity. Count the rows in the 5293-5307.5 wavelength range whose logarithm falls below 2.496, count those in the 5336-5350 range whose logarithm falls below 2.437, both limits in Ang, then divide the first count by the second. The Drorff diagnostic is 3.0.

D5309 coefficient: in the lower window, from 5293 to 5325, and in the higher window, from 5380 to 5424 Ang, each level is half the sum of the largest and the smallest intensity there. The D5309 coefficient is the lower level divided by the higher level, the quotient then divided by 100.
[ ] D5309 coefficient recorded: 0.0104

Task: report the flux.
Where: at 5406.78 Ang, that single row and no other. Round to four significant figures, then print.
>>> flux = 10.05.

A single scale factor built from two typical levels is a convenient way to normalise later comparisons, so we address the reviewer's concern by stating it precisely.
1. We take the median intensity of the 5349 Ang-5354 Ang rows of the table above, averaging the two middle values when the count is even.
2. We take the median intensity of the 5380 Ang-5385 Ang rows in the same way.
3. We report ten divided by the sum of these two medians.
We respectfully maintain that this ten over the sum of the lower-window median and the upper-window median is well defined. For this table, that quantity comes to 0.419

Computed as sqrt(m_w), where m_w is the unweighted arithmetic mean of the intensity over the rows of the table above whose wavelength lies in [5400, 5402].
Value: 3.45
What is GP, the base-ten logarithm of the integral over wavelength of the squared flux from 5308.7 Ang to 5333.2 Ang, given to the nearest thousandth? 3.525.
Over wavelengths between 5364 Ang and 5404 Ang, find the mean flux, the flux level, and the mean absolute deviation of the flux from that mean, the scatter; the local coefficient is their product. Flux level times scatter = 5.4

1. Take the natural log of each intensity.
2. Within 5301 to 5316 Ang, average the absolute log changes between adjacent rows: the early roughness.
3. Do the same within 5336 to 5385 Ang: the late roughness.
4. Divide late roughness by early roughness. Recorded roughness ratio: 1.24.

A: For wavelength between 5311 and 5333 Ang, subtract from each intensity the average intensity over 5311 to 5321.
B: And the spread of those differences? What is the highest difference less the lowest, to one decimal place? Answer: 2.8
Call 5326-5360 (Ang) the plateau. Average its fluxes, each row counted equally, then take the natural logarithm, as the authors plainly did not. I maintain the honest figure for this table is 2.47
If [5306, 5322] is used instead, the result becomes 2.48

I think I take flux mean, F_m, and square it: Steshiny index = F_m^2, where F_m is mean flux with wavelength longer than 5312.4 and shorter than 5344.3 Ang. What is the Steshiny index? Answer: 136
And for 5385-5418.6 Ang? 135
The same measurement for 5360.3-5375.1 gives 143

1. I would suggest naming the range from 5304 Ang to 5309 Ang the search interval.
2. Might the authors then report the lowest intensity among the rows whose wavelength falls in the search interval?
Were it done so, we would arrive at 11.72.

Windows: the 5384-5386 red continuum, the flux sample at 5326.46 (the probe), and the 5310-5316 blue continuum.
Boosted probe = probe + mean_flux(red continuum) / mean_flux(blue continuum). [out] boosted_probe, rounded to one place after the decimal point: 12.6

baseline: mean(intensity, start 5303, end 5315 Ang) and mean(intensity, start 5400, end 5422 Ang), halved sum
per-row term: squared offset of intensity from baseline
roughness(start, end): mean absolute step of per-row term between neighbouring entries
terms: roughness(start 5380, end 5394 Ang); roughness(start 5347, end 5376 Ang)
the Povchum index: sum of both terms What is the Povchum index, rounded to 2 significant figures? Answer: 0.84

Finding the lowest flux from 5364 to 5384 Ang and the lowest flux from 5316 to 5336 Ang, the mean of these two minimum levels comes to 10.2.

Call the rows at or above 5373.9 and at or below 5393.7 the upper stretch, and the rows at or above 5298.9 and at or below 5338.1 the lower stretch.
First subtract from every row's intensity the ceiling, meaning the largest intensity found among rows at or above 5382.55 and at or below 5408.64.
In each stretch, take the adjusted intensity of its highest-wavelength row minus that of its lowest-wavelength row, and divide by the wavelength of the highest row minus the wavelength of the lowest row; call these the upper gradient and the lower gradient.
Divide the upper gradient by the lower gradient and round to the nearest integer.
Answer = 23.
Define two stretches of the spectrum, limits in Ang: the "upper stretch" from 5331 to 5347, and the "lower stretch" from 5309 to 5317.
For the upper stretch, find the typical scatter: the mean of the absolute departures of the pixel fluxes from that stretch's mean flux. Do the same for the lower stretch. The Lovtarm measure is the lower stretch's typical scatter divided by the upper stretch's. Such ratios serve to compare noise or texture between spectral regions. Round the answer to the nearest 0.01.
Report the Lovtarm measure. 0.62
